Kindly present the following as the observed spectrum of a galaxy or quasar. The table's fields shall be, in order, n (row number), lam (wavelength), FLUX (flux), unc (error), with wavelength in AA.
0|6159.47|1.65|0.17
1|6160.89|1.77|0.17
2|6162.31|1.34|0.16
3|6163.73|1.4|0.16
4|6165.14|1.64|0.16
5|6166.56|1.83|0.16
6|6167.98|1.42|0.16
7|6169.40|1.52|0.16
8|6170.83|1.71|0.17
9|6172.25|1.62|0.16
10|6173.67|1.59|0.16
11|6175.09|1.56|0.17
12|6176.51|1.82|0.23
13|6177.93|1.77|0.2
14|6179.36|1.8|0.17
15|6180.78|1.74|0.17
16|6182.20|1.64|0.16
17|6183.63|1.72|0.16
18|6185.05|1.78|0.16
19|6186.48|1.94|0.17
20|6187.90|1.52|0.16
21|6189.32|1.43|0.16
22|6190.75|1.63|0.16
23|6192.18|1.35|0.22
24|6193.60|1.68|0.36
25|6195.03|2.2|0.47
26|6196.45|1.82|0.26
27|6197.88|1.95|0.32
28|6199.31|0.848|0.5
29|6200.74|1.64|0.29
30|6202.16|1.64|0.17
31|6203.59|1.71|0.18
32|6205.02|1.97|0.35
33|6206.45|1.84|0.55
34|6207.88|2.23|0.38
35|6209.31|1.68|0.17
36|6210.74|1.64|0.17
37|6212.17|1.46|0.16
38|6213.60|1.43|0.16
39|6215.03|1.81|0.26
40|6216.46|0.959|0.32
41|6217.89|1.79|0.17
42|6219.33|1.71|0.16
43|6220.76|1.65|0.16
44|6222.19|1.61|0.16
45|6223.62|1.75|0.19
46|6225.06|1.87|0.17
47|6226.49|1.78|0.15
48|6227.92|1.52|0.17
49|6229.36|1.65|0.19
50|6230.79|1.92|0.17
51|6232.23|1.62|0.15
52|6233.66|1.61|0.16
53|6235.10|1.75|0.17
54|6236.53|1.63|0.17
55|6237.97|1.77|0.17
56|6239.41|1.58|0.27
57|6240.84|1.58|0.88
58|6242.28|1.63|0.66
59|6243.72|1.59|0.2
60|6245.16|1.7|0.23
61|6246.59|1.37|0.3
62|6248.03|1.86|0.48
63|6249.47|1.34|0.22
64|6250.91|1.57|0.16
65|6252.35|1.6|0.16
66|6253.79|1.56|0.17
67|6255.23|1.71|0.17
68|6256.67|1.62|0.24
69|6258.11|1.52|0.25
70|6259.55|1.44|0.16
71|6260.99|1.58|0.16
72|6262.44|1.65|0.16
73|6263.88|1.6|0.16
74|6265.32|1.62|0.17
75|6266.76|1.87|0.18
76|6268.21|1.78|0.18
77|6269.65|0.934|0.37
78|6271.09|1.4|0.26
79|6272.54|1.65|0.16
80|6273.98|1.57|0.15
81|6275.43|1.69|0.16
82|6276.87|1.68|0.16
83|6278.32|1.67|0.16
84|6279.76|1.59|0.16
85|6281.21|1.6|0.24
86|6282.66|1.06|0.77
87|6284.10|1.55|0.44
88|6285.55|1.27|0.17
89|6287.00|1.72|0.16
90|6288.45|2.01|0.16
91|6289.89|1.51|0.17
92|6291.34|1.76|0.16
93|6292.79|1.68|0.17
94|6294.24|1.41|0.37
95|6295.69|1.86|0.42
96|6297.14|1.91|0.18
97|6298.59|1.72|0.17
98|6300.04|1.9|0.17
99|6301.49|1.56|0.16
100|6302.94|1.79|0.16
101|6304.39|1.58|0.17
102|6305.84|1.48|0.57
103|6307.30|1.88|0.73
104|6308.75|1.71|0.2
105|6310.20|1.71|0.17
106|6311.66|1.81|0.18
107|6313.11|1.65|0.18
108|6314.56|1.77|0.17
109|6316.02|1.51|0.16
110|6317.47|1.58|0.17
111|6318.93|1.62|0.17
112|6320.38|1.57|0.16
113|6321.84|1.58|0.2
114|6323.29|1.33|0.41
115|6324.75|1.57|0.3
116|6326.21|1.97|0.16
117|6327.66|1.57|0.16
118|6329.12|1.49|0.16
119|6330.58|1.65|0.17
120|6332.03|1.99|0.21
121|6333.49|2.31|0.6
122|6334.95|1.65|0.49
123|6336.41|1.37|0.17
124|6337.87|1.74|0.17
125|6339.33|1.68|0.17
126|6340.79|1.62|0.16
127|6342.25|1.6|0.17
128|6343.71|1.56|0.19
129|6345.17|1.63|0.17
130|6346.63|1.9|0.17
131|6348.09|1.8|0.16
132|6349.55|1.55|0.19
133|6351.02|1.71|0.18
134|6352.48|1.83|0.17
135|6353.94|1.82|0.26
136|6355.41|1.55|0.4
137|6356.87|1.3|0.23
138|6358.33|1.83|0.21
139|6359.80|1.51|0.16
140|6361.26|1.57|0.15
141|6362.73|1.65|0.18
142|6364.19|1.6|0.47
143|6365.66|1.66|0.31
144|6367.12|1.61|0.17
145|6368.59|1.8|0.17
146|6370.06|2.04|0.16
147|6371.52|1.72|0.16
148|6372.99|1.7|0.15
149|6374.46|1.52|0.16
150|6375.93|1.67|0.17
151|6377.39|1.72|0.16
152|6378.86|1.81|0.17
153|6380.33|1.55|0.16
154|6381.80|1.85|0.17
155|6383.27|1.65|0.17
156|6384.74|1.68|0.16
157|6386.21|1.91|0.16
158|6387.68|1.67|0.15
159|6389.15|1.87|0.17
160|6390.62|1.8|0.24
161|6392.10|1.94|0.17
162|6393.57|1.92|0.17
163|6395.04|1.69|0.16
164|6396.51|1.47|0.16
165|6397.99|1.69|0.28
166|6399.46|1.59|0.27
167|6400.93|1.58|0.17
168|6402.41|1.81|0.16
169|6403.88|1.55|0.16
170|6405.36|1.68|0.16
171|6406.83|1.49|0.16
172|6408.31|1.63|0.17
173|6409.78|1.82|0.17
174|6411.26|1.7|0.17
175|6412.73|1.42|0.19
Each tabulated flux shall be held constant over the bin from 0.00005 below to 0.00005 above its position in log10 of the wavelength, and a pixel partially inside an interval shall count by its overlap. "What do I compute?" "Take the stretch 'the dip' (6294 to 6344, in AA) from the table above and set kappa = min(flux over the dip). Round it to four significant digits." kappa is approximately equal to 1.330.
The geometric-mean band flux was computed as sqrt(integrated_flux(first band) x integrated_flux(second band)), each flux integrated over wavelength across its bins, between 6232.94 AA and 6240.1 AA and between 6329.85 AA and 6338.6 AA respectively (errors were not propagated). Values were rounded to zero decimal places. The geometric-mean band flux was 14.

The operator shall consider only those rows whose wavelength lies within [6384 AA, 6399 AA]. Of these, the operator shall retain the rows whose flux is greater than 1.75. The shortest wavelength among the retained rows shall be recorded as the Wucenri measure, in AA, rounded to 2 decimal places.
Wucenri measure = 6386.21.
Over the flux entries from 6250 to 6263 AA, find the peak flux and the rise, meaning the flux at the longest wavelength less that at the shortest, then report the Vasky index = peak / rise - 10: 11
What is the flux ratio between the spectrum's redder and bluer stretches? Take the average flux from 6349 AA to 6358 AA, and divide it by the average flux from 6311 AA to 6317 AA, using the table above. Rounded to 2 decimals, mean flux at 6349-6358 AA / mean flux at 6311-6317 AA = 0.97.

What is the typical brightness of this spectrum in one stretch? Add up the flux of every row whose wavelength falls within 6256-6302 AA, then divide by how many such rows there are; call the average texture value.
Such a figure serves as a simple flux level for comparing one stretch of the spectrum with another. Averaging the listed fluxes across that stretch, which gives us 1.61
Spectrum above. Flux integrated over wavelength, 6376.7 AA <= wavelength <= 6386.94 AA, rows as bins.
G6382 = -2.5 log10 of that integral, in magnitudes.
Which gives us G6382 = -3.1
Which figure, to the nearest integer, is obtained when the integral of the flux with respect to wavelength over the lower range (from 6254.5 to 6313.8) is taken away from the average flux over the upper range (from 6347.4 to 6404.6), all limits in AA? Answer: -95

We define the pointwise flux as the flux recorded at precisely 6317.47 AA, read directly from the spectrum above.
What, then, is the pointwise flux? 1.58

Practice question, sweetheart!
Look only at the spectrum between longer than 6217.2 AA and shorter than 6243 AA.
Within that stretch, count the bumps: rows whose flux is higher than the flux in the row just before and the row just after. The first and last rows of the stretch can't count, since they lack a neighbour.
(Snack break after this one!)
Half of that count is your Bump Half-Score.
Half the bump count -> 2.00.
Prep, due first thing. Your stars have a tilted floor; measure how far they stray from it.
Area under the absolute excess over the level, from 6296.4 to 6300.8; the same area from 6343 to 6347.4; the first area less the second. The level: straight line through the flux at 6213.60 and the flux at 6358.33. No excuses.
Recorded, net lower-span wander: 0.1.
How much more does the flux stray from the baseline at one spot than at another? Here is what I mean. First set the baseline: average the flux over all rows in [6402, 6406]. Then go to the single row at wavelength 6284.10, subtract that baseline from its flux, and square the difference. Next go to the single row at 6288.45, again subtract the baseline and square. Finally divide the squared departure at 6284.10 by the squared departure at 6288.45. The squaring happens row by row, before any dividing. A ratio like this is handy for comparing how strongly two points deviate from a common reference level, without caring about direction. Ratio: 0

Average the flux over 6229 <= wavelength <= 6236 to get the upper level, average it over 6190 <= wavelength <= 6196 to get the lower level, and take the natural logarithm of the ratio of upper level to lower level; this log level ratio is -0.003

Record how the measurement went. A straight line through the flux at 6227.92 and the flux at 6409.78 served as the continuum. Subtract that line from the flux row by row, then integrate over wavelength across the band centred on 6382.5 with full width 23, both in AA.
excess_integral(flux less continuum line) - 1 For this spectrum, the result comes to -1.6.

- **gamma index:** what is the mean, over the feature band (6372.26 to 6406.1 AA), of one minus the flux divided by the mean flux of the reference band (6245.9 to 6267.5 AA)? -0.073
